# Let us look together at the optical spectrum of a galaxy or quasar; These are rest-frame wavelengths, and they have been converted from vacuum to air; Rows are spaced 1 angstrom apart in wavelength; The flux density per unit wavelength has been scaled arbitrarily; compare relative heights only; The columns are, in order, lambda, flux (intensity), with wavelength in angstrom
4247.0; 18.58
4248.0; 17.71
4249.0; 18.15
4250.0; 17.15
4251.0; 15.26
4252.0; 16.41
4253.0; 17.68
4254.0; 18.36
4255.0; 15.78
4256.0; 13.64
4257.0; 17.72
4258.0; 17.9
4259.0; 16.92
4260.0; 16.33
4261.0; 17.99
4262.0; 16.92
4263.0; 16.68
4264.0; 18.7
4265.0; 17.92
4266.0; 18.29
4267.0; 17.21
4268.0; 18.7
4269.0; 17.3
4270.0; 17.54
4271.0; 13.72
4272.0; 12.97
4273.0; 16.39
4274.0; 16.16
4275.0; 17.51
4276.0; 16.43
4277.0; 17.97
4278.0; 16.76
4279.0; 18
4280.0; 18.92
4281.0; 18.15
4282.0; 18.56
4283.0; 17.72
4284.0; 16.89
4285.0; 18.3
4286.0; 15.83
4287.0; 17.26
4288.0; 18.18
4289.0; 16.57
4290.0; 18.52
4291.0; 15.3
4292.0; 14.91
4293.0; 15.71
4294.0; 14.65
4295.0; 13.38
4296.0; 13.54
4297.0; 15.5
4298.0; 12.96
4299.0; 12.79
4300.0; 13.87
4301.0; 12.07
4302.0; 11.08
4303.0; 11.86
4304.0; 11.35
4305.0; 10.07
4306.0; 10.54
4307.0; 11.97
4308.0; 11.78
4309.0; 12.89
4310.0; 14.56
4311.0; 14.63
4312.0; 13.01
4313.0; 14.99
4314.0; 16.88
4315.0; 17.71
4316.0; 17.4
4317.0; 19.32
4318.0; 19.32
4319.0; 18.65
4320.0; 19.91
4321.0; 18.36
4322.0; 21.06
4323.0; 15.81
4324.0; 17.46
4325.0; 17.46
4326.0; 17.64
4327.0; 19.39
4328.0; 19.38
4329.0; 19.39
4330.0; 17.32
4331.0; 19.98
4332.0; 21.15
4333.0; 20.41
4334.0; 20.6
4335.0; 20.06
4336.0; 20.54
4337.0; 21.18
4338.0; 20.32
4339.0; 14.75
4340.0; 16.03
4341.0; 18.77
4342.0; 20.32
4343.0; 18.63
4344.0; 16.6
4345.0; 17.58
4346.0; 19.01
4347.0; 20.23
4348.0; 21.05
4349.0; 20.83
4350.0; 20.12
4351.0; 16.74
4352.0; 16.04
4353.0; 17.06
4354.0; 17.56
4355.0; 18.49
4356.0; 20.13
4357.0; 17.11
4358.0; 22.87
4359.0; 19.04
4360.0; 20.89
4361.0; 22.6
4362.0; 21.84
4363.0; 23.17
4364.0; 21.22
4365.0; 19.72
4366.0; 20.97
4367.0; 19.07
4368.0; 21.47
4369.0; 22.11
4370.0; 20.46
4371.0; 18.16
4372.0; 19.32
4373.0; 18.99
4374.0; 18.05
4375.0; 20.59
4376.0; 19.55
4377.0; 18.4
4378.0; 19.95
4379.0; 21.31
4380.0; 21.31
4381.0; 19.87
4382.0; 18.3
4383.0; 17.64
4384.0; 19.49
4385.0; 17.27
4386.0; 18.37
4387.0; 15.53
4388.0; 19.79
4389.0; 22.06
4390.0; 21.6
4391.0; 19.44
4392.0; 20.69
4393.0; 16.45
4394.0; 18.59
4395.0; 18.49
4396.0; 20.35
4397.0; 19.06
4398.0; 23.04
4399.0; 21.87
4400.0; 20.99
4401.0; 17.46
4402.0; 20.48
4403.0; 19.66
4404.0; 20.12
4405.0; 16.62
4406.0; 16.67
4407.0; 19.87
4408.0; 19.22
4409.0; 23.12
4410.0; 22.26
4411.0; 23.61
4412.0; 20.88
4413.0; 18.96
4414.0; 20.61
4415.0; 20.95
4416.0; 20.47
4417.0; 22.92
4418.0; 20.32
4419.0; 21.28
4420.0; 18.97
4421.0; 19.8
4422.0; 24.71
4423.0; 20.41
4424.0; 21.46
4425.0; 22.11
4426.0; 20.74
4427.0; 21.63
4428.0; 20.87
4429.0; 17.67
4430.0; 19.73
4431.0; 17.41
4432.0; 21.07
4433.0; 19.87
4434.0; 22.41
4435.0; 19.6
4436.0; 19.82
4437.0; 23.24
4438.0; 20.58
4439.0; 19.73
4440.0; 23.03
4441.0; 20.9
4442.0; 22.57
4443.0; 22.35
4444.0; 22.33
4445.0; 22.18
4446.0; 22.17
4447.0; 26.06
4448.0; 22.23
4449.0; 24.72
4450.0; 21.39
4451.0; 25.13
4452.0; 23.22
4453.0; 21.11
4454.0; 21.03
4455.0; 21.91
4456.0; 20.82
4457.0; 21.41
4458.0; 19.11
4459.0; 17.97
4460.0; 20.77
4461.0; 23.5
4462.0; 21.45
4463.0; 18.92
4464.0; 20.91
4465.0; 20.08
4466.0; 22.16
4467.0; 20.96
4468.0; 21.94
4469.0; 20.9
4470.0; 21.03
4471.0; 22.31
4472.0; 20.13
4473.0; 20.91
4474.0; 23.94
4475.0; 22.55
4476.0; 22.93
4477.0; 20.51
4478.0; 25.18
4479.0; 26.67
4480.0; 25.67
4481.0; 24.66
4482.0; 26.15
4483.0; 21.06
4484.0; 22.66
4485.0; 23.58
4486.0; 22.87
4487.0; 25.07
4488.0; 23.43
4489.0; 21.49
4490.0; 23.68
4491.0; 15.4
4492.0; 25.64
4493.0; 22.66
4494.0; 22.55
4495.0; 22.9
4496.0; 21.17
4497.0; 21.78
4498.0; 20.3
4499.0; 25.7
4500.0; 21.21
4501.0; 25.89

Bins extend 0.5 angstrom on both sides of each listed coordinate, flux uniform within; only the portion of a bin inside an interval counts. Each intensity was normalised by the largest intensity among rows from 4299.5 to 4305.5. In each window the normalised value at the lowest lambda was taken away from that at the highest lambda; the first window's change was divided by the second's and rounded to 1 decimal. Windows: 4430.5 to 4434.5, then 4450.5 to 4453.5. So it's -1.2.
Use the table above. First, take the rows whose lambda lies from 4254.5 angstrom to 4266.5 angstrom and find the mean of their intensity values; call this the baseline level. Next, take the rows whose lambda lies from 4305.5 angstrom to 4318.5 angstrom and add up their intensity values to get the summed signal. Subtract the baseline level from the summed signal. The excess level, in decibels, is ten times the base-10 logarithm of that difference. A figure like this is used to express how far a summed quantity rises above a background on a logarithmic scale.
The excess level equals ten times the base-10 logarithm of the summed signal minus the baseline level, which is 23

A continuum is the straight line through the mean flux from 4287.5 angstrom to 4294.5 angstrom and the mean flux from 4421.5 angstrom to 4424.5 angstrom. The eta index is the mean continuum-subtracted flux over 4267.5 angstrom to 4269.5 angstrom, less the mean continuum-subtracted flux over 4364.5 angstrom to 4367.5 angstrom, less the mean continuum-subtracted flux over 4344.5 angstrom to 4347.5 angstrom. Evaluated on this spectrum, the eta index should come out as 2.3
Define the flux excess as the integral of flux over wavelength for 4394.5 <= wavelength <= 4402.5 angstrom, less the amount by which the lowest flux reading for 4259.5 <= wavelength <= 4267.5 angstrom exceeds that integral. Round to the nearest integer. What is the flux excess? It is 307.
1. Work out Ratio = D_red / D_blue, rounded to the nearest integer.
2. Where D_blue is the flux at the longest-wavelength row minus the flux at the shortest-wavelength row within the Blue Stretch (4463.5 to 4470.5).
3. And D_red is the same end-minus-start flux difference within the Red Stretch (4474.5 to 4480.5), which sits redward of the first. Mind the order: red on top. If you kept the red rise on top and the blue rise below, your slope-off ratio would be 26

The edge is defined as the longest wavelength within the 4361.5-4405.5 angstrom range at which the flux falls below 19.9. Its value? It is 4405.0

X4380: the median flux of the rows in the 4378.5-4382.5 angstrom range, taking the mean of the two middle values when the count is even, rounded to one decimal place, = 20.6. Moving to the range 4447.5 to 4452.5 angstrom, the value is 23.2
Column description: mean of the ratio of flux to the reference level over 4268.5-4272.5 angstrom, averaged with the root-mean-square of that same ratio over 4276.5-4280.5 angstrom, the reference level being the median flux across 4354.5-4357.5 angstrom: 0.90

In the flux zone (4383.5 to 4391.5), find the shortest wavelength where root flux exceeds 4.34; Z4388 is 4384.0 angstrom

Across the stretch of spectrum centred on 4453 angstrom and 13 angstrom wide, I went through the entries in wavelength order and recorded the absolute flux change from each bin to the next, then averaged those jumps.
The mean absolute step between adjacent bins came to 1.96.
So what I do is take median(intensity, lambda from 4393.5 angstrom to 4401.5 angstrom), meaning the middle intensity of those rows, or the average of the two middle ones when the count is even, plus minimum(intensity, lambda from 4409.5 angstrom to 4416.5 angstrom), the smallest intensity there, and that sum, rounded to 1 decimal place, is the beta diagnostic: 38.7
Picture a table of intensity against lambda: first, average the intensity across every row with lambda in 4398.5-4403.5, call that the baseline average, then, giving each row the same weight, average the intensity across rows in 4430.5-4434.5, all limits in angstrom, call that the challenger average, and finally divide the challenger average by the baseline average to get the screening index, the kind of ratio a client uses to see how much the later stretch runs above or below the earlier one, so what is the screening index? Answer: 1.00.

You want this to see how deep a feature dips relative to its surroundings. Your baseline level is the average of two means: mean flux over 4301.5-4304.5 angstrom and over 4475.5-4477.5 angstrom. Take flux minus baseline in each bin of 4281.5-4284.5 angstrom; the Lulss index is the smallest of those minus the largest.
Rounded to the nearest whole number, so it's -2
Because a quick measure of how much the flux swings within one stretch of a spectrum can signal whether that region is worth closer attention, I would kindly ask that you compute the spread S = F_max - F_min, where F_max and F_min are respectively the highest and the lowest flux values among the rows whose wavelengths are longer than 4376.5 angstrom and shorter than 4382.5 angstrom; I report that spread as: 3.0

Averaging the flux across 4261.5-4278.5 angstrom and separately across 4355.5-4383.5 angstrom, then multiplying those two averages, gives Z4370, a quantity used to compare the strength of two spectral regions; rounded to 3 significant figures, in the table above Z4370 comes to 340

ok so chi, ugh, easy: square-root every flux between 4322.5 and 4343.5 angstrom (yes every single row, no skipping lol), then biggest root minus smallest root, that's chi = 0.76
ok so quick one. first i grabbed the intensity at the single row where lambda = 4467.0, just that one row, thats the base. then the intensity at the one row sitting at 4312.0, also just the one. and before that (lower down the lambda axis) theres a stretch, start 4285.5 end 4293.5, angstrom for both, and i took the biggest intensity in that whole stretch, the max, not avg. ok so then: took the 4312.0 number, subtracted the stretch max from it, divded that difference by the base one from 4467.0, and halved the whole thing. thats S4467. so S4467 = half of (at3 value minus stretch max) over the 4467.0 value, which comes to -0.13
